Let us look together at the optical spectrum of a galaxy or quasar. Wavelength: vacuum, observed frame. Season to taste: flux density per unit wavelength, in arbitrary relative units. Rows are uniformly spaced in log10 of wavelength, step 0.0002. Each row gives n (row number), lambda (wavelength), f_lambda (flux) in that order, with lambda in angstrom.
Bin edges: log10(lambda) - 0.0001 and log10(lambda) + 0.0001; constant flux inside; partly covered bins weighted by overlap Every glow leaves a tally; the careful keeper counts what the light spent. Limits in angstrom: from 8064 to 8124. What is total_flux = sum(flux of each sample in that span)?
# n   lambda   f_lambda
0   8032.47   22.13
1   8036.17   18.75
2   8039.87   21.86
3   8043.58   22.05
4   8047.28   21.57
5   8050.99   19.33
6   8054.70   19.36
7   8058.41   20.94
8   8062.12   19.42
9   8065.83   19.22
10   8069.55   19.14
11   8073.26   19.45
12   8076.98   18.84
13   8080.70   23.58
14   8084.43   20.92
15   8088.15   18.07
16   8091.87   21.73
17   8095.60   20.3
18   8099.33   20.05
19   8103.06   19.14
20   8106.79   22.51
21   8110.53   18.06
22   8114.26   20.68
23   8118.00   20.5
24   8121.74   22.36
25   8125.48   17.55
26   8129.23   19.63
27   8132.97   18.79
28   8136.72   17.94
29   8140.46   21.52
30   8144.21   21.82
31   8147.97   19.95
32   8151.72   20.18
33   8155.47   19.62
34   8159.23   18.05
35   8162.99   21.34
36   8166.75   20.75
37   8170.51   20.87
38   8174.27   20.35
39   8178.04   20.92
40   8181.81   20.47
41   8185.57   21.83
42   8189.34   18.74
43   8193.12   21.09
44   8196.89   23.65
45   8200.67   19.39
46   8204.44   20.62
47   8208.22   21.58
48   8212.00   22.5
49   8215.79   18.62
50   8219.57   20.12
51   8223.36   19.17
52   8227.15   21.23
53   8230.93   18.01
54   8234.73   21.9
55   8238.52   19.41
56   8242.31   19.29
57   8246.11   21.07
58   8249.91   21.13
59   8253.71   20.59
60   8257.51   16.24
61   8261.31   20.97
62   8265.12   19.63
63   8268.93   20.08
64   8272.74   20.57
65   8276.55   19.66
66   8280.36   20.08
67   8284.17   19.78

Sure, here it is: 325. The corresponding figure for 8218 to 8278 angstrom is 319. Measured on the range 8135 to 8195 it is 325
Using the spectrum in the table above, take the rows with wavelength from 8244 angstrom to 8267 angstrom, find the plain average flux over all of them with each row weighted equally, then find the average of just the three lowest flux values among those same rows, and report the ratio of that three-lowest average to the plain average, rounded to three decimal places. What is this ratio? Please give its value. 0.944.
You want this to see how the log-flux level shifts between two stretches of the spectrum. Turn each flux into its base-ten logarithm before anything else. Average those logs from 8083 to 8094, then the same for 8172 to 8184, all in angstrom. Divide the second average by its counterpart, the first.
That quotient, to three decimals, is 1.007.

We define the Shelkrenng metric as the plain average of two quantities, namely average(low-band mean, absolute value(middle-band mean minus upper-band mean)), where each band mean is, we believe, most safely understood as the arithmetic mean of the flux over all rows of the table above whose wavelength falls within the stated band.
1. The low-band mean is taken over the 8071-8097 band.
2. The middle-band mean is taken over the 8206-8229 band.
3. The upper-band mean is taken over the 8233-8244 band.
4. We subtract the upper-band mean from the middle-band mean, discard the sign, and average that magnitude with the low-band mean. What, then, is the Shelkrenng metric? 10.4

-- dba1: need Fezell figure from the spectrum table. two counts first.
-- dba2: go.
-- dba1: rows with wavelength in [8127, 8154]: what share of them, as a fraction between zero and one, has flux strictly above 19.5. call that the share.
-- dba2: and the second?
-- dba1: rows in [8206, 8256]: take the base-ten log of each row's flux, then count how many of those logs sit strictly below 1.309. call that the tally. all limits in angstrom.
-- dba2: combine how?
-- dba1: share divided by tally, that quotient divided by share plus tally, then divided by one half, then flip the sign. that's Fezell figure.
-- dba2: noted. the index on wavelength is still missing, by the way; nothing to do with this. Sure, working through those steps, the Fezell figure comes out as -0.04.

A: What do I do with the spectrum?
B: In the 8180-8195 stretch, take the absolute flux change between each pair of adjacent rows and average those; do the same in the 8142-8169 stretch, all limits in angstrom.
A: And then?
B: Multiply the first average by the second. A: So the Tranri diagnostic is 3.06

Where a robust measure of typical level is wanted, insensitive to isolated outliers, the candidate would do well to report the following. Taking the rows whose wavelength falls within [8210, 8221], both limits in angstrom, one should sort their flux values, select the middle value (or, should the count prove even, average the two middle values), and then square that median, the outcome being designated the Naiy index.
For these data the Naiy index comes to 405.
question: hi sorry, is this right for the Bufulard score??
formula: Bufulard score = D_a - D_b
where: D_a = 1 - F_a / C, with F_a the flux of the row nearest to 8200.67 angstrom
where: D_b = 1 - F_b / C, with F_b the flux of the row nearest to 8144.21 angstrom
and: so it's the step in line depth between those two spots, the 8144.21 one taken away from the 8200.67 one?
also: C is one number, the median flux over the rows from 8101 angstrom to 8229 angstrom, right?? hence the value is 0.12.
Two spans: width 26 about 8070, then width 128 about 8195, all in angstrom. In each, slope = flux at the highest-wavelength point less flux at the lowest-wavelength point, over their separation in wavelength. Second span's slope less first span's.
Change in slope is -0.139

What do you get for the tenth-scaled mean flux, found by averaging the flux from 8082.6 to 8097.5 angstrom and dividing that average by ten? 2.03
